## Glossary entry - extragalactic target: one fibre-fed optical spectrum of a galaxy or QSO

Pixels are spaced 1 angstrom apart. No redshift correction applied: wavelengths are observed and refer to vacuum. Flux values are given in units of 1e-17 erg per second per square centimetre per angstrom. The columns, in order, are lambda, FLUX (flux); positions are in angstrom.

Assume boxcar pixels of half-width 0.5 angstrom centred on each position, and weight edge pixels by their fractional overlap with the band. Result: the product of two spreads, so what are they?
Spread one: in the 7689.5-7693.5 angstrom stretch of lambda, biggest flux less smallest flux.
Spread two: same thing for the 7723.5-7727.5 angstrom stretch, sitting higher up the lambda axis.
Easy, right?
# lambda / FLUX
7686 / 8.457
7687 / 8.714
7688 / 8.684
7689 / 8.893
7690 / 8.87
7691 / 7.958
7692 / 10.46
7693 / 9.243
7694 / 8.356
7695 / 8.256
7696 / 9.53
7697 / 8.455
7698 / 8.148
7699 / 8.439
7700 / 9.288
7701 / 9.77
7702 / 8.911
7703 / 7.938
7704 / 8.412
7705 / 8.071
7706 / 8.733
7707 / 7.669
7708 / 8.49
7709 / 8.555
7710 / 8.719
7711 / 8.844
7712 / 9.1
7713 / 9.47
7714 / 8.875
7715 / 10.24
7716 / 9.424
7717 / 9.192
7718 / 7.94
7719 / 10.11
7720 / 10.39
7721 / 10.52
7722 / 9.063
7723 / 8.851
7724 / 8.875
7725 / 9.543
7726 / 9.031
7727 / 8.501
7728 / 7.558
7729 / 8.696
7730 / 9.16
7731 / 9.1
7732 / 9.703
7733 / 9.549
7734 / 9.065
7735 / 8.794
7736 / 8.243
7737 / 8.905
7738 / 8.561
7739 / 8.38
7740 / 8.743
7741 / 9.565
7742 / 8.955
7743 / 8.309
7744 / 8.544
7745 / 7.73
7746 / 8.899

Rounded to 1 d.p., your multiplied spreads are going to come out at 2.6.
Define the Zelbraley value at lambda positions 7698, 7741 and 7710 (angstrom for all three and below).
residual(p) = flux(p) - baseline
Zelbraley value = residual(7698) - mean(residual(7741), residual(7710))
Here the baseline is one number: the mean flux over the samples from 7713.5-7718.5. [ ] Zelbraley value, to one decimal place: -1.0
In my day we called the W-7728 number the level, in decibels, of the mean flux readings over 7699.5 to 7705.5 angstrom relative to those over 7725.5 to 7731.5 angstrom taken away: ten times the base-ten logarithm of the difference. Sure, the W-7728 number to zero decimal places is -12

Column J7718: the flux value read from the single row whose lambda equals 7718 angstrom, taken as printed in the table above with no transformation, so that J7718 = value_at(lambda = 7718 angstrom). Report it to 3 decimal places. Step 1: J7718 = 7.940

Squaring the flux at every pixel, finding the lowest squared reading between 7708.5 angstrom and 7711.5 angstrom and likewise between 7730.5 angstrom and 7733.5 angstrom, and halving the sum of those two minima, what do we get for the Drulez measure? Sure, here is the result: 78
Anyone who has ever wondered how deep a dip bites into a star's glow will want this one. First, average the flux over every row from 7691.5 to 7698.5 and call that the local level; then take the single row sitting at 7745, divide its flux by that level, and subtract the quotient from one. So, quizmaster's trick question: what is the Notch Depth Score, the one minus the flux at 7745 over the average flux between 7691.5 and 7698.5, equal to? 0.13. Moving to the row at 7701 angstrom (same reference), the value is -0.10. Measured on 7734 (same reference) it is -0.02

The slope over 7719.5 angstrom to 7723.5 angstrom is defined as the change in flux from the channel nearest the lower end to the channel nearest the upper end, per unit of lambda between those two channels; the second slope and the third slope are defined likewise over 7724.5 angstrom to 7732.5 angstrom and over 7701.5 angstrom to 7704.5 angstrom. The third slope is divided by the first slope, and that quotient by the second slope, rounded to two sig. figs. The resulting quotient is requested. 21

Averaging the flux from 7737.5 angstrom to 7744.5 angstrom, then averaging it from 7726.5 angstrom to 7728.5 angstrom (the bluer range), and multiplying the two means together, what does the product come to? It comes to 70.0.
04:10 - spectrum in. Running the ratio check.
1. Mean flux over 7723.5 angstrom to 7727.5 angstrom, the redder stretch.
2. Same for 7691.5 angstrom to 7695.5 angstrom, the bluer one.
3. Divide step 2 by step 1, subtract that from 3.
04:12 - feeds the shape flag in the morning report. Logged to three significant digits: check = 1.99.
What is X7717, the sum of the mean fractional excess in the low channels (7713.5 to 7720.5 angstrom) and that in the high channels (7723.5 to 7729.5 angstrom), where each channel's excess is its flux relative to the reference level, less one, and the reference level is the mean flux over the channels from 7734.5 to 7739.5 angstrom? 0.12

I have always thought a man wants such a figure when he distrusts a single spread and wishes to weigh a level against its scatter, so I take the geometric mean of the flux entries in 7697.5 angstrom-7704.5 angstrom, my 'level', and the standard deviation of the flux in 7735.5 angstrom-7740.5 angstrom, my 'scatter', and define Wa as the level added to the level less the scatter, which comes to 17.1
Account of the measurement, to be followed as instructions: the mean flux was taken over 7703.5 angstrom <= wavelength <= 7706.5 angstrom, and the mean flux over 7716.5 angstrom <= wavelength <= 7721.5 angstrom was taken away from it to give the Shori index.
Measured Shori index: -1.2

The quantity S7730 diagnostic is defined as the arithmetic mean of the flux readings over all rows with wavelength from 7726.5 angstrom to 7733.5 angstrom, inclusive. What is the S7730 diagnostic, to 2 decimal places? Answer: 8.90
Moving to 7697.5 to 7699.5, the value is 8.29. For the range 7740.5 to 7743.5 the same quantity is 8.94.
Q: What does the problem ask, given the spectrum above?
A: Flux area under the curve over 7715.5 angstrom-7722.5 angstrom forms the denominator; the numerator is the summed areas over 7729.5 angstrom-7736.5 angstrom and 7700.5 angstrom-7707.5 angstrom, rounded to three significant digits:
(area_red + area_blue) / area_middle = 1.85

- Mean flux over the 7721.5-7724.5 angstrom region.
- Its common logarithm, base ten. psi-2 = 0.9508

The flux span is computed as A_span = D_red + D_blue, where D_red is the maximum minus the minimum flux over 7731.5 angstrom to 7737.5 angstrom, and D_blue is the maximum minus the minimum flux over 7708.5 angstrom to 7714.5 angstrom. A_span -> 2.4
